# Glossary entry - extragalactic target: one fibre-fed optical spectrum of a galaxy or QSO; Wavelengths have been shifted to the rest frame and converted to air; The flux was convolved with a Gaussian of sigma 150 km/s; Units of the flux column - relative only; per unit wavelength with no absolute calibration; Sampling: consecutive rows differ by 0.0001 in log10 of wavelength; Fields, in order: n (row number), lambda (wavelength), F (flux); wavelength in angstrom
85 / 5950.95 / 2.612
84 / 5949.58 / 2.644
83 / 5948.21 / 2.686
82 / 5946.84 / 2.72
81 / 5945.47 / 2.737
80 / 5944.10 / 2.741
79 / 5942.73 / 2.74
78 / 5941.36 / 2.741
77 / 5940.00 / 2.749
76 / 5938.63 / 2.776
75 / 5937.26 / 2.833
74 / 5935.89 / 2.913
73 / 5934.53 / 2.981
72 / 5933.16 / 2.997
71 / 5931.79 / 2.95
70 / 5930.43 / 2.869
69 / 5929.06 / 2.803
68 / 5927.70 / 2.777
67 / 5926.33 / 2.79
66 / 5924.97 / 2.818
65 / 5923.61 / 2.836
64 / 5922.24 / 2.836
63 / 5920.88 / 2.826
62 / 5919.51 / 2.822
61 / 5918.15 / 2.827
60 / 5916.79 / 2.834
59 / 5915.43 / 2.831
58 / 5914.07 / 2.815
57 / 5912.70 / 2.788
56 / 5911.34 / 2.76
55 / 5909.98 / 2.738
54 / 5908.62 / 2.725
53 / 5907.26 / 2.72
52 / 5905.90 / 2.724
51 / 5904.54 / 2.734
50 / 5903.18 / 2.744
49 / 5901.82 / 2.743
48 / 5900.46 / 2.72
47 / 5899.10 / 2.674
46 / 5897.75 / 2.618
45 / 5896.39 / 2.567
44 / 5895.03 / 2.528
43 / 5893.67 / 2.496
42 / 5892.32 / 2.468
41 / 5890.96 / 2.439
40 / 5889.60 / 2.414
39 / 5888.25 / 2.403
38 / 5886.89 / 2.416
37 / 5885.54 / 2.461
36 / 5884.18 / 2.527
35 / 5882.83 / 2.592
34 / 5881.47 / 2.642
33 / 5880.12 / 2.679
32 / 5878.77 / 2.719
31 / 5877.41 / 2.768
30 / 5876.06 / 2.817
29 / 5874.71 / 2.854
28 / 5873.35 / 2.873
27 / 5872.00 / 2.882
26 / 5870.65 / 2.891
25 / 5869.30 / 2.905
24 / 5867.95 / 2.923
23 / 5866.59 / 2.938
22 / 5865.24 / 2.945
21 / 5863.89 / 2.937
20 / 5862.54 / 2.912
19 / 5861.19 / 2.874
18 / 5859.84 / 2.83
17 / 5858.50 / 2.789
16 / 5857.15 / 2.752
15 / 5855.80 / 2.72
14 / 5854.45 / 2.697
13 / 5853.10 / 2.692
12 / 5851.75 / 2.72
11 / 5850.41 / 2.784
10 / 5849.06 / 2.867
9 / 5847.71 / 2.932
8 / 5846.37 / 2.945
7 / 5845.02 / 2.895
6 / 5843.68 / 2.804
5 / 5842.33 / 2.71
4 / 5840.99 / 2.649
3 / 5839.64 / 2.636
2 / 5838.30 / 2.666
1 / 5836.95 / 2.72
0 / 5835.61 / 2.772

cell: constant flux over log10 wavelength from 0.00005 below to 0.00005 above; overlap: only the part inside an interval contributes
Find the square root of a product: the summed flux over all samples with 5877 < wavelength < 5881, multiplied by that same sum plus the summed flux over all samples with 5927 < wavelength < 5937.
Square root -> 15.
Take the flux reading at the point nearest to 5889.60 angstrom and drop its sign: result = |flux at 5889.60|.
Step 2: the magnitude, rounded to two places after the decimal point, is 2.41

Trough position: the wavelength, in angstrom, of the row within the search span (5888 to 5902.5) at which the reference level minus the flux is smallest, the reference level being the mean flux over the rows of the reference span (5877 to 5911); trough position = 5901.82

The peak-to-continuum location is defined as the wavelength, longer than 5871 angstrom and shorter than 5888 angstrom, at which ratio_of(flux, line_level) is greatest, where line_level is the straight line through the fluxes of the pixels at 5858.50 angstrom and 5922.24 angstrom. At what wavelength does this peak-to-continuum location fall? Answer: 5872.00 angstrom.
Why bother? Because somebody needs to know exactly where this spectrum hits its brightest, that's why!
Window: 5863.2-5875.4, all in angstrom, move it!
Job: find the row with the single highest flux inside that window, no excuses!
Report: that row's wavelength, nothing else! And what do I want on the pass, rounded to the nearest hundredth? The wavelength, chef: 5865.24 angstrom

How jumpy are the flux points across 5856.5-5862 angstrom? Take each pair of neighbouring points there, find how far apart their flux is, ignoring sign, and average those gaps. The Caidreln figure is 0.041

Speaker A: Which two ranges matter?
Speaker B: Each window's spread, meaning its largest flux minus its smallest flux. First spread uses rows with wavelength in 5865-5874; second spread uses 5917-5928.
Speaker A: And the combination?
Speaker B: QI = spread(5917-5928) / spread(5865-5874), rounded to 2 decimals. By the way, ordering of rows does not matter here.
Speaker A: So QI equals 0.82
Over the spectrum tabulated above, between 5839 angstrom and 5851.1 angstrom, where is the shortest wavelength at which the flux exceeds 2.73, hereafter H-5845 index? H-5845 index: 5843.68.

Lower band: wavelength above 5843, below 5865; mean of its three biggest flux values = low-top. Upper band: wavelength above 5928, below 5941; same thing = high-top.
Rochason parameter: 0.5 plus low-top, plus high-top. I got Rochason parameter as 6.41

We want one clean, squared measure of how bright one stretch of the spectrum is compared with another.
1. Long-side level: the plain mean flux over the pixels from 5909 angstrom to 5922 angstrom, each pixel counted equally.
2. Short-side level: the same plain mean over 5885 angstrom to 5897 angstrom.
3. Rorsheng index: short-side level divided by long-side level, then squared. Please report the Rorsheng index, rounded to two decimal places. 0.77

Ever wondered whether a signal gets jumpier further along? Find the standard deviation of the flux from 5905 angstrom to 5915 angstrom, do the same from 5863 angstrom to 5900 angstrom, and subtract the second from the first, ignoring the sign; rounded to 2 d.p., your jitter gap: 0.16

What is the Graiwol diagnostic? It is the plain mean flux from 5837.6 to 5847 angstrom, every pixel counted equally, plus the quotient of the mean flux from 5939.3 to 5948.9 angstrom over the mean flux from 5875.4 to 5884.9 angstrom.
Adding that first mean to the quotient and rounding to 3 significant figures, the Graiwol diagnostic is 3.78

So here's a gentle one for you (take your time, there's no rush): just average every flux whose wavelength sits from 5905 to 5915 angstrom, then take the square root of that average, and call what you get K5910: 1.659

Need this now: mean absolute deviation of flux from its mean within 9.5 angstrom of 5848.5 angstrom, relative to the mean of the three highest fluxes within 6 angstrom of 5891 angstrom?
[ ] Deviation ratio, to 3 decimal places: 0.034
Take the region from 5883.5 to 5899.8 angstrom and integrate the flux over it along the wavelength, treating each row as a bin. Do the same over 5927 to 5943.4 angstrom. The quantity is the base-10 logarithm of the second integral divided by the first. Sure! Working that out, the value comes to 0.06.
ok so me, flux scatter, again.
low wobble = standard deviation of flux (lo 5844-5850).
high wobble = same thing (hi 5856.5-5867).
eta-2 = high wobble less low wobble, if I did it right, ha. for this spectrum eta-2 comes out 0.039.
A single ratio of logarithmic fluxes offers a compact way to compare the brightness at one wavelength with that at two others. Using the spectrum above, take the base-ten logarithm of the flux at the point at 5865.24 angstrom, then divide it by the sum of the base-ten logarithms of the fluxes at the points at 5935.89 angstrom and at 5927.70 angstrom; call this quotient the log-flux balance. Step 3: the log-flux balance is 0.517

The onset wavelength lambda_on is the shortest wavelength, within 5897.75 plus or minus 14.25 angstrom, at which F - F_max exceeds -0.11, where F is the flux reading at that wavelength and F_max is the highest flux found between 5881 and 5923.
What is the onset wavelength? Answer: 5901.82 angstrom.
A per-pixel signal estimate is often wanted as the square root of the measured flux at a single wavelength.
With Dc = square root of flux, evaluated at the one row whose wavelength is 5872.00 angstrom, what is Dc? 1.70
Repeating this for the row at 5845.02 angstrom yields 1.70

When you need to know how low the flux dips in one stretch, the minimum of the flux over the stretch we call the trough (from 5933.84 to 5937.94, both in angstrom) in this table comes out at 2.833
